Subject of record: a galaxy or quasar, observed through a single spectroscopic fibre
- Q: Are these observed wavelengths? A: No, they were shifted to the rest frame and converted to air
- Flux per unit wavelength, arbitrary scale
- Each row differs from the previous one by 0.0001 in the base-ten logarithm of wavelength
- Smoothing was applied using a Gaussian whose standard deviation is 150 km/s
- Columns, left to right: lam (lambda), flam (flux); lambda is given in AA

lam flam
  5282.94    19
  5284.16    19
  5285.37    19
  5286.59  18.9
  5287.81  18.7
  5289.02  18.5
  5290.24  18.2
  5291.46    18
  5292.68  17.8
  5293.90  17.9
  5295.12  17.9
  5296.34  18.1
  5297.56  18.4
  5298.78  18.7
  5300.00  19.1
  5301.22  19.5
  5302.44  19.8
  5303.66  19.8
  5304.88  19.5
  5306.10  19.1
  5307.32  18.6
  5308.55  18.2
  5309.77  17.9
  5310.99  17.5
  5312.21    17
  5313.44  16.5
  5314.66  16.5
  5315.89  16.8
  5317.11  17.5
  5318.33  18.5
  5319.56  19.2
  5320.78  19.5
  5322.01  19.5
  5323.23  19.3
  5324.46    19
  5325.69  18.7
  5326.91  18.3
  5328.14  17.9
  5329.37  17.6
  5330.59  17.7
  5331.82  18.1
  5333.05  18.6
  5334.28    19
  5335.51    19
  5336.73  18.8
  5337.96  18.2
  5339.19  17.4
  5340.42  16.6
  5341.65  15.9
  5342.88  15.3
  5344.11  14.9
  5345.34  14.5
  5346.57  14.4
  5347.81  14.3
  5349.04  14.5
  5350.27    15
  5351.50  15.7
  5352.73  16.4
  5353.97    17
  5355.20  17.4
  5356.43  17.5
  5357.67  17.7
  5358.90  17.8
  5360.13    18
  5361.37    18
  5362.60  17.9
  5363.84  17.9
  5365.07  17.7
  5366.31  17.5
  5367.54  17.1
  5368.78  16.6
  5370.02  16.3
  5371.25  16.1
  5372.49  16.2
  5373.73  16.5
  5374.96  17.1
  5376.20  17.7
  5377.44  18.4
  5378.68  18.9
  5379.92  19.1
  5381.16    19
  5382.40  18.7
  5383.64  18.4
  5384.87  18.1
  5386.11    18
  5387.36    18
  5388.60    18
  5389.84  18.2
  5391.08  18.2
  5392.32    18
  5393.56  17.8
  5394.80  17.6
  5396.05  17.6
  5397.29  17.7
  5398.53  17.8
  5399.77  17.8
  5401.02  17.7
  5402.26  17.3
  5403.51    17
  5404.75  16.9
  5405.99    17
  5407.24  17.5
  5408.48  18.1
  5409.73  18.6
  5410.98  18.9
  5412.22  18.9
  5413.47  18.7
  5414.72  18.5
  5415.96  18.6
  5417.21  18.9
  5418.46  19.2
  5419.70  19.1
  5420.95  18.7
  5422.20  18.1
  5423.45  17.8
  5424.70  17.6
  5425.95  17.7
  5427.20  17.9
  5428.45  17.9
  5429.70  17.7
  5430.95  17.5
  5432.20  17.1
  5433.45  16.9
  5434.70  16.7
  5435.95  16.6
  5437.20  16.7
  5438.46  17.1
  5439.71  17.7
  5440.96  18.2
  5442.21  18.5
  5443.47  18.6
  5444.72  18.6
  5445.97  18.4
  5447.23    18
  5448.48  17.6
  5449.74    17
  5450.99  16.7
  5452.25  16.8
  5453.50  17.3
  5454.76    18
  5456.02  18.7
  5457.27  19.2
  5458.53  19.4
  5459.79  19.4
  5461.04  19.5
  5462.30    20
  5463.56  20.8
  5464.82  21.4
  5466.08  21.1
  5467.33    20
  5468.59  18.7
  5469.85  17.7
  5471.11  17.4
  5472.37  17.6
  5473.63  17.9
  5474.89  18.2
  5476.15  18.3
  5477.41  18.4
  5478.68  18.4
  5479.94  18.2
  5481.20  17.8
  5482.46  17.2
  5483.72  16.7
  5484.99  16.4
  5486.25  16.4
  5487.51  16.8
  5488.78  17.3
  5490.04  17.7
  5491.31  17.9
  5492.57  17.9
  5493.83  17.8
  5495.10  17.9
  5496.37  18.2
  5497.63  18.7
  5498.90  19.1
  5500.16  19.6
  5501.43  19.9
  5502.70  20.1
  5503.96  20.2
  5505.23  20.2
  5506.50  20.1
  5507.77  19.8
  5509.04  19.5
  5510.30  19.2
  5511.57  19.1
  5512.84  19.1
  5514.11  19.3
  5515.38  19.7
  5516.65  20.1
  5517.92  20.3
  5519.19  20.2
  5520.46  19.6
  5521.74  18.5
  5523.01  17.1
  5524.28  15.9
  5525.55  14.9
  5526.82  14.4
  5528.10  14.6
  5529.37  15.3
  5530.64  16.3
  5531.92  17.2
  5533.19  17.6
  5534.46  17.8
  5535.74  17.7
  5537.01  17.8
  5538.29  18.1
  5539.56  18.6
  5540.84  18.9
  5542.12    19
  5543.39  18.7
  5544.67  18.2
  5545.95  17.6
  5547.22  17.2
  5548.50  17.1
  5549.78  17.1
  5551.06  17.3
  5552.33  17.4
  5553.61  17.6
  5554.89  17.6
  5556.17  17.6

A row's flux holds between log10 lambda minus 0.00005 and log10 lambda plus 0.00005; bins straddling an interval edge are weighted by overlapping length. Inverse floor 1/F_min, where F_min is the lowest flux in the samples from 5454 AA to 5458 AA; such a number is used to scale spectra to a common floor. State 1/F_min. 0.0556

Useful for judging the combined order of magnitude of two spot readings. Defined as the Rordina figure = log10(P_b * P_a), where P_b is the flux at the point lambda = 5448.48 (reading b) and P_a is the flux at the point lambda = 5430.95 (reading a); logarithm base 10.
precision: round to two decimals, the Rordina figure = 2.49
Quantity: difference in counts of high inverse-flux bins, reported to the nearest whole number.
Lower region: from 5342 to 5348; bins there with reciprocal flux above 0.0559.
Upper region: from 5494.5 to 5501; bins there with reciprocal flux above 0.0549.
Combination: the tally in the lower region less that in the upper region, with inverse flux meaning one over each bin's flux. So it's 3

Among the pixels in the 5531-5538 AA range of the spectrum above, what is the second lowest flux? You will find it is 17.6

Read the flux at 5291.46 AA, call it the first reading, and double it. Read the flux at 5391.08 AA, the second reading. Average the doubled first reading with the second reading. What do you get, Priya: 27.1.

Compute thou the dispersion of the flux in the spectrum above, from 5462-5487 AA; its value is 1.5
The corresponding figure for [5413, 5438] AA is 0.8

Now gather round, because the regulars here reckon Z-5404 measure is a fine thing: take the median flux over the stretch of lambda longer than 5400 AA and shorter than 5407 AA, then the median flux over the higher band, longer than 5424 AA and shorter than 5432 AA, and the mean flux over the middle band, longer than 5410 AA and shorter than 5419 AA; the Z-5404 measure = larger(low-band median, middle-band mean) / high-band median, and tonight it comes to 1.06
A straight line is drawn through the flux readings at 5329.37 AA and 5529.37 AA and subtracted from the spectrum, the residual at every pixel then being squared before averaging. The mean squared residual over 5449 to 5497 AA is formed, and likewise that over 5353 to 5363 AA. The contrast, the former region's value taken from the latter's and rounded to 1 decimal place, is -6.3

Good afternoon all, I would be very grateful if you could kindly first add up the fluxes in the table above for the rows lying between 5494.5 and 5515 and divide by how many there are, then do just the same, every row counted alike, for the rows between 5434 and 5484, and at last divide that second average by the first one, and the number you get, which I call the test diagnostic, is 0.94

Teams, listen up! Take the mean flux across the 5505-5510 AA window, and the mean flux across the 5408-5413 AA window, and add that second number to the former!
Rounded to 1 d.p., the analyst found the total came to 38.5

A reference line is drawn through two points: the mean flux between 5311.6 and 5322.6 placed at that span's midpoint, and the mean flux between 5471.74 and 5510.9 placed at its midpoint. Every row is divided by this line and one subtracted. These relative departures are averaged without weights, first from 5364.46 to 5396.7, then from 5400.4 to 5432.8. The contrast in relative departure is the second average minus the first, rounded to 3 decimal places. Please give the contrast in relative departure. 0.012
